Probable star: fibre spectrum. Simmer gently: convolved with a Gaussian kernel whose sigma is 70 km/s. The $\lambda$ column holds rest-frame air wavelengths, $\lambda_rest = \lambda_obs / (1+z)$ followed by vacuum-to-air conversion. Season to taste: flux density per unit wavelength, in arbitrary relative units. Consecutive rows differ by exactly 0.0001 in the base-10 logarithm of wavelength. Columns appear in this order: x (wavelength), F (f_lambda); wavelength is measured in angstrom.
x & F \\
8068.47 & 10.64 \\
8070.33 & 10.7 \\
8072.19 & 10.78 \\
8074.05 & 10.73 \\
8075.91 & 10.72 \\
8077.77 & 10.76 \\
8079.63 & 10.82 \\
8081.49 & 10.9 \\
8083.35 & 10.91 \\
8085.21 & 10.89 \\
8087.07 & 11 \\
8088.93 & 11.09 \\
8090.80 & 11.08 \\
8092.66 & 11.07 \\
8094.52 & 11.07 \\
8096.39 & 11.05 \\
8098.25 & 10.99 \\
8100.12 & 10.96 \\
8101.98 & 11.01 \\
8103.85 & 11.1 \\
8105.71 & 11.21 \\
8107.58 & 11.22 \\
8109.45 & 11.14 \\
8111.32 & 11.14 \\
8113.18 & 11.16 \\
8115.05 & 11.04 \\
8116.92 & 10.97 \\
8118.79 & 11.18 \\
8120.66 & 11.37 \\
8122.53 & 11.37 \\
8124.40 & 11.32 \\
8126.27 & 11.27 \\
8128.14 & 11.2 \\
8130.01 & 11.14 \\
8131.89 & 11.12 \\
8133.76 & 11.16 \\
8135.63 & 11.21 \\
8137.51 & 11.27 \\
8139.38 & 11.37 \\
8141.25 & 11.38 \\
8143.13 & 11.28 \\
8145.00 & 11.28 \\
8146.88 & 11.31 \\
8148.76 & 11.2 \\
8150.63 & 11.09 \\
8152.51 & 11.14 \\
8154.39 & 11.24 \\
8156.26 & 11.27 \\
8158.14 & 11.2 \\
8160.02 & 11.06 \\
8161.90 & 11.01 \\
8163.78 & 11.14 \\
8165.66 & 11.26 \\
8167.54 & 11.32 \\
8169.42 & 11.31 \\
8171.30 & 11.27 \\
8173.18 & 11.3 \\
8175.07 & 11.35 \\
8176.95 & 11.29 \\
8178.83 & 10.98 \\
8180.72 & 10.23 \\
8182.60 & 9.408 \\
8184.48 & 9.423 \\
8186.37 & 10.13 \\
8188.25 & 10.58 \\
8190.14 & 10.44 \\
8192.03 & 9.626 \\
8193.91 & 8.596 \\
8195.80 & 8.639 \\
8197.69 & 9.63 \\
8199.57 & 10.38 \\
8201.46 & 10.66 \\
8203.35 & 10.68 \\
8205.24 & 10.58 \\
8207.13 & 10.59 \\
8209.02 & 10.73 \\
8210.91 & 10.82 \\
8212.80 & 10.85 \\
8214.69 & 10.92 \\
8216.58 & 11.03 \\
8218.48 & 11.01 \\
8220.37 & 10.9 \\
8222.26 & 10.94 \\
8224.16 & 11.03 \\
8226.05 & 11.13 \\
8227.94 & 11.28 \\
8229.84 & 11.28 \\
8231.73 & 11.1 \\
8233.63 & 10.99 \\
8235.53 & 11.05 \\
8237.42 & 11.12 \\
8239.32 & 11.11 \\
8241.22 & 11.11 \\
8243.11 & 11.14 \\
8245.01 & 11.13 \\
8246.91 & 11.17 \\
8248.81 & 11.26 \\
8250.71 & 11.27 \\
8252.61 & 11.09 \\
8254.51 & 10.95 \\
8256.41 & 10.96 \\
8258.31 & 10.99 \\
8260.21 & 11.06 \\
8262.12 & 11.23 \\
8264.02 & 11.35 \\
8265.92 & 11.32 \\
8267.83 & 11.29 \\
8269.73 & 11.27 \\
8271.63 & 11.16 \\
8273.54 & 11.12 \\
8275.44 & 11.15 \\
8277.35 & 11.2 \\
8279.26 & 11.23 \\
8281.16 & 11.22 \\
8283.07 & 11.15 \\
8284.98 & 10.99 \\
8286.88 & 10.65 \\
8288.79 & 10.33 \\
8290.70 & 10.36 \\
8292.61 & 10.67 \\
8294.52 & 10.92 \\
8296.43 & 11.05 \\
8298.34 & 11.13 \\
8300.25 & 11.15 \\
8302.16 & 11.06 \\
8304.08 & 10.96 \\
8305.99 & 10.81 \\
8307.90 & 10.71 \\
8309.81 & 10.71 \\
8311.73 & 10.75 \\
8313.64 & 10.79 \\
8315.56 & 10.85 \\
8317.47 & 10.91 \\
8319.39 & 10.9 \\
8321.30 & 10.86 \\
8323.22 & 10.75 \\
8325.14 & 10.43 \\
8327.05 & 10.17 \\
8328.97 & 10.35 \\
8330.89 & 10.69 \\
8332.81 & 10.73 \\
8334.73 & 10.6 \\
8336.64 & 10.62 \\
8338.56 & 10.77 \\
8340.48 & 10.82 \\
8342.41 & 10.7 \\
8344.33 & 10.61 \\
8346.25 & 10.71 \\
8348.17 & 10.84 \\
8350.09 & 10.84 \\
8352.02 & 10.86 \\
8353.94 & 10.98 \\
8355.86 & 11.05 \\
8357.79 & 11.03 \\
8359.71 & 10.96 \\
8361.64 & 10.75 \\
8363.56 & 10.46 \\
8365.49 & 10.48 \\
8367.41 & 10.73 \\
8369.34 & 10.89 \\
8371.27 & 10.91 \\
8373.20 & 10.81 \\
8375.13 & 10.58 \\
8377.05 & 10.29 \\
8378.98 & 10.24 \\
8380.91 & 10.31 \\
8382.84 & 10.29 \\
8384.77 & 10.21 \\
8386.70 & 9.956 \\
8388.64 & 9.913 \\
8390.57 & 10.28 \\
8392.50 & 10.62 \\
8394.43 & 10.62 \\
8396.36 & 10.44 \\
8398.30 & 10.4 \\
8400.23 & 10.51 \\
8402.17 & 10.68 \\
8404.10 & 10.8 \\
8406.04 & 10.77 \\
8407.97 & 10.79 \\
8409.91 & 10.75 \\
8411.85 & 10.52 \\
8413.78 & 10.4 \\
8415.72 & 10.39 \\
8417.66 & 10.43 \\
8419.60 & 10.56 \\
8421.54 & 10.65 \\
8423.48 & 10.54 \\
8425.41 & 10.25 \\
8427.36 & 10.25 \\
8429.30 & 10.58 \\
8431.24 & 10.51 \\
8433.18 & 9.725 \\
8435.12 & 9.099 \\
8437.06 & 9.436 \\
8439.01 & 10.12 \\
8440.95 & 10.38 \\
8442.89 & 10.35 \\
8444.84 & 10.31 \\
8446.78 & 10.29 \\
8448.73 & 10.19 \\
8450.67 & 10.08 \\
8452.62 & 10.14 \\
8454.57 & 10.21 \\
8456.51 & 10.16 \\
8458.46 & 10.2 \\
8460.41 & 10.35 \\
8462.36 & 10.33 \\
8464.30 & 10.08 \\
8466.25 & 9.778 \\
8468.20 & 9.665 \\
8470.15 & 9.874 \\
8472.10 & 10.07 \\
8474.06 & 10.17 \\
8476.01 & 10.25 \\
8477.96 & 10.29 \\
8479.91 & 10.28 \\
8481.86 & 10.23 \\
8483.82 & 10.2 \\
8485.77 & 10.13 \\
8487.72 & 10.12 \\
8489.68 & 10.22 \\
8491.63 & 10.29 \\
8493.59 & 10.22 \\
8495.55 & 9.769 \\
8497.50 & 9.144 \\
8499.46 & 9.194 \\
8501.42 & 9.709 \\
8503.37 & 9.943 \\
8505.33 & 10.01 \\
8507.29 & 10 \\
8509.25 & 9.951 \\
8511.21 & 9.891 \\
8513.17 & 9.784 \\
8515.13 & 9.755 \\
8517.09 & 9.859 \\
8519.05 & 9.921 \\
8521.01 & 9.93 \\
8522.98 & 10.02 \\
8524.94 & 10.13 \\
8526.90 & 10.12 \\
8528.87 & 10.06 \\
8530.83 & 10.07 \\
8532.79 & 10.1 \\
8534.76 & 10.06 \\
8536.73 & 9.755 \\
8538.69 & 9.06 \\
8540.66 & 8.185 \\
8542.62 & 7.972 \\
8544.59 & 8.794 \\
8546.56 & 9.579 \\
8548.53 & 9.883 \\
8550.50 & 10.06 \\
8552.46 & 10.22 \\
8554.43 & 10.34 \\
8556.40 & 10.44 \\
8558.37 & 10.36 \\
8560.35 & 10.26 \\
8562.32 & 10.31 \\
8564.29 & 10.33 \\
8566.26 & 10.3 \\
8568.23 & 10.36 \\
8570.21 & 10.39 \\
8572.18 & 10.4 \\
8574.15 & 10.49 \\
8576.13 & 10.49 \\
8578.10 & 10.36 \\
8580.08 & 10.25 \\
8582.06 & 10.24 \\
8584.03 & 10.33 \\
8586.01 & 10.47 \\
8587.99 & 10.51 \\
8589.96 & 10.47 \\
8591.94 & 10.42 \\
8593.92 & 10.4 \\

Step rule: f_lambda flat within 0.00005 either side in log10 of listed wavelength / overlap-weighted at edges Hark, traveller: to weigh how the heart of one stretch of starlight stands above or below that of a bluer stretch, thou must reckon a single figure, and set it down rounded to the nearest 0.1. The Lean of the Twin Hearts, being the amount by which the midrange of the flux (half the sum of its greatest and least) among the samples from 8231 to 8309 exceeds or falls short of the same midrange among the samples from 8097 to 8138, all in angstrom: -0.3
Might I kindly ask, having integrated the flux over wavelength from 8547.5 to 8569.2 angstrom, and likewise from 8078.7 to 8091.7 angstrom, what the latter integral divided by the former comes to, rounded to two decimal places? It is 0.64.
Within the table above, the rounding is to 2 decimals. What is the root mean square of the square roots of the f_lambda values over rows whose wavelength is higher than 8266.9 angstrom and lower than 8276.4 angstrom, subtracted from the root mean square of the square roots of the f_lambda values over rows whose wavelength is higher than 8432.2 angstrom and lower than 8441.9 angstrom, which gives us -0.22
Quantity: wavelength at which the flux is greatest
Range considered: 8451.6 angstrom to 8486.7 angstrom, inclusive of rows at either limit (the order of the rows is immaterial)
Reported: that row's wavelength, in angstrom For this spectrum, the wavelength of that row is 8460.41 angstrom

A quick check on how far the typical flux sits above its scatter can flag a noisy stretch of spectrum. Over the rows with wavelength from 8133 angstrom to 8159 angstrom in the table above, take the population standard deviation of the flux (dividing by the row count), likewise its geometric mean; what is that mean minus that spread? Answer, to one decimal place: 11.2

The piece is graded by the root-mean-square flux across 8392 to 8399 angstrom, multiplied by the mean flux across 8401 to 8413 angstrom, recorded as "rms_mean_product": 113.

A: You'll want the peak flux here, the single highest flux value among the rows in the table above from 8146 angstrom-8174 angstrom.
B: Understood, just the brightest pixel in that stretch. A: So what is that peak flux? 11.32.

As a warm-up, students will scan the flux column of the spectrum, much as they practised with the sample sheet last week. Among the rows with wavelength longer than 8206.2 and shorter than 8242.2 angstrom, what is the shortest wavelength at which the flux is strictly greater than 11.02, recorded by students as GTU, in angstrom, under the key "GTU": 8216.58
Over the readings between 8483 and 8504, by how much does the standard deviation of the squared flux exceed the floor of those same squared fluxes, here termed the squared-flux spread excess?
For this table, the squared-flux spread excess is -76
